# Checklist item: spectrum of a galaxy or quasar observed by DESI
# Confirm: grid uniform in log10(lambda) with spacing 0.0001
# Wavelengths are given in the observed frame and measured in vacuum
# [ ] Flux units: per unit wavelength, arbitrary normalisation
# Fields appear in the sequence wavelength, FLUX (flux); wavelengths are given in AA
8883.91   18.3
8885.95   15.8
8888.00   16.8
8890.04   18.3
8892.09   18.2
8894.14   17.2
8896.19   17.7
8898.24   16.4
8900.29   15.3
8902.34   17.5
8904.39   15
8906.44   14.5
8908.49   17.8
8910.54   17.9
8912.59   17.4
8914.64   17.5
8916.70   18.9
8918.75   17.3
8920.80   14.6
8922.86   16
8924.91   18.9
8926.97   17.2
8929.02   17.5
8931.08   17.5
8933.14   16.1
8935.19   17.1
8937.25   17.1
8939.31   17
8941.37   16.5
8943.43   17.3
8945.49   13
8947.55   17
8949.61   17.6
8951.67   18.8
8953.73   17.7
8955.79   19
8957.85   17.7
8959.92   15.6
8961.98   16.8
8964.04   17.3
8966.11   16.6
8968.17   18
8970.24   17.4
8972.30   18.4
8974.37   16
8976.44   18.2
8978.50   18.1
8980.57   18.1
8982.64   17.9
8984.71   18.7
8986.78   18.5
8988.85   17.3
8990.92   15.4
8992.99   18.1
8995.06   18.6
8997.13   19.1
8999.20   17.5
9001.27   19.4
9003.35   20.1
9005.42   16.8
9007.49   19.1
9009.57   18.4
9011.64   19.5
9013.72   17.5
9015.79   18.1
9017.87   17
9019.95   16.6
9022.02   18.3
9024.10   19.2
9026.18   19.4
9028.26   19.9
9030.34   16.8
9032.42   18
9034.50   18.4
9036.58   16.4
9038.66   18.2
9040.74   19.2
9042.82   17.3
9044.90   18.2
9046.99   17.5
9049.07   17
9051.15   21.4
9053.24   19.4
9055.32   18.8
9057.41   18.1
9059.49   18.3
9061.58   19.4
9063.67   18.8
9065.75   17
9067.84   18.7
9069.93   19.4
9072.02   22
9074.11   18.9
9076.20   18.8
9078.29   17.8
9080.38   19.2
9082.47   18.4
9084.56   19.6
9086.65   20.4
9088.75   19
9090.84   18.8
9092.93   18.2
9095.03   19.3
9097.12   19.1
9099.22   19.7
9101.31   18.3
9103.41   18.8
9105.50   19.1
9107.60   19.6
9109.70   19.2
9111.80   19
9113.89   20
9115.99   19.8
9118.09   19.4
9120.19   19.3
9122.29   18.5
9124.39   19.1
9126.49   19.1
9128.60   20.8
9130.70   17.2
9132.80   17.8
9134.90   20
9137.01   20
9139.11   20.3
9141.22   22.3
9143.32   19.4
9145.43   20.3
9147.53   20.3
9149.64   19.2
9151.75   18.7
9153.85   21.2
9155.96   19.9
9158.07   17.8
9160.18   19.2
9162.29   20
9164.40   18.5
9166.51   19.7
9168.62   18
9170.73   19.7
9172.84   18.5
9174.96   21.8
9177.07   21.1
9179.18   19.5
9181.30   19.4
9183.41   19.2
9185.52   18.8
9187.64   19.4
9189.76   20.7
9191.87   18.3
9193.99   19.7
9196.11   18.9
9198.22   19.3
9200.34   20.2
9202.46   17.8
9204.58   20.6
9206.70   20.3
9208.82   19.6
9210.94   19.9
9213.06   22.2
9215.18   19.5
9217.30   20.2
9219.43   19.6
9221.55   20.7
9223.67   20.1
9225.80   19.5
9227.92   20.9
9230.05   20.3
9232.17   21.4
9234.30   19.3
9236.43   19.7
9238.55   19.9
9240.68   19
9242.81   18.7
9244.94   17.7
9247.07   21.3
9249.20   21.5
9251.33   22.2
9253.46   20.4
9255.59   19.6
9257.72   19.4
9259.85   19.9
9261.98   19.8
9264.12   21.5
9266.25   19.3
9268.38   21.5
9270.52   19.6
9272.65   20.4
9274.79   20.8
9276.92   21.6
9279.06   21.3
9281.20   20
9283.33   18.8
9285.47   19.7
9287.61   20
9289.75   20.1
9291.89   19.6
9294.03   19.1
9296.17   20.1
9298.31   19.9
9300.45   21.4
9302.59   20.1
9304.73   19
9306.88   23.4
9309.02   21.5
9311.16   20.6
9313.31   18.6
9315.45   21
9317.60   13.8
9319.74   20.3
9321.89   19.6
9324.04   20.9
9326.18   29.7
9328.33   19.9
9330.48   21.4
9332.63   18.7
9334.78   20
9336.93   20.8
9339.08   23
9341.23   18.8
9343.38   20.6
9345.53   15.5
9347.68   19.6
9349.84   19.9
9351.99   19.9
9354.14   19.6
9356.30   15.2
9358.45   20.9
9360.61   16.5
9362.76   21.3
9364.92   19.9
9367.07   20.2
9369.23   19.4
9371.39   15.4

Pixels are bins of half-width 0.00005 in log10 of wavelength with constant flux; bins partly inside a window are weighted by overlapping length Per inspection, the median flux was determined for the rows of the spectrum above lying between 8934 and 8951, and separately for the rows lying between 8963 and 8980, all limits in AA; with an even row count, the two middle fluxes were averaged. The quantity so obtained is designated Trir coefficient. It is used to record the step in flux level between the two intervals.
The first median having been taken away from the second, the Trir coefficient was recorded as 0.65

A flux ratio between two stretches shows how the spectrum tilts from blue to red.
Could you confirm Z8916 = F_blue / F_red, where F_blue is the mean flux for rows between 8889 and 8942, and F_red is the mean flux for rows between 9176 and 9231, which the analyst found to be 0.86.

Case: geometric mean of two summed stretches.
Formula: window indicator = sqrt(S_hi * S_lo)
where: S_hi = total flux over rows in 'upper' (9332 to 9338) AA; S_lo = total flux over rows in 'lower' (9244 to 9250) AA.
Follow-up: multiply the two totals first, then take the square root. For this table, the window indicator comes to 60.0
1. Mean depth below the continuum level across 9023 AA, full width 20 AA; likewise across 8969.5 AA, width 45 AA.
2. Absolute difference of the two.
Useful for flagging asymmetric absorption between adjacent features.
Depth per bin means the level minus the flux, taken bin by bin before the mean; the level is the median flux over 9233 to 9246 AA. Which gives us 0.5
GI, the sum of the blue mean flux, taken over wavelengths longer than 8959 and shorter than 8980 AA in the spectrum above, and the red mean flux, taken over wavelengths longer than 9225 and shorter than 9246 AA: 36.9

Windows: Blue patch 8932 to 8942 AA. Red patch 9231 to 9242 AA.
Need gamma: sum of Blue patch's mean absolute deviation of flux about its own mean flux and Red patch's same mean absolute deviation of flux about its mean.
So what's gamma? 1.0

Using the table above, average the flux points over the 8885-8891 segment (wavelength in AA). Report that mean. 17.0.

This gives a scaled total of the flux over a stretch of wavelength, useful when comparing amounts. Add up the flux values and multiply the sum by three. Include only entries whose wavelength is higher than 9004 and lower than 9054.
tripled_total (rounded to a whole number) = 1313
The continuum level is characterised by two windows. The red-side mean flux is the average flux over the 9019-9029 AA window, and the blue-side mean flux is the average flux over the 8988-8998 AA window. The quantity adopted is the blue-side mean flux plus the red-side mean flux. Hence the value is 36.4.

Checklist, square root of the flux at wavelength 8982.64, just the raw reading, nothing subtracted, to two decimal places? 4.23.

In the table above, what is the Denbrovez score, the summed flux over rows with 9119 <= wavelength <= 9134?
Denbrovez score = 132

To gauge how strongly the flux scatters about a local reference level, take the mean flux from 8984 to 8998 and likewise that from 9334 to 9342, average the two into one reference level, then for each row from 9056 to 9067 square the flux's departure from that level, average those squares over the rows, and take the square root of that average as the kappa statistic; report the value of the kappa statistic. 1.27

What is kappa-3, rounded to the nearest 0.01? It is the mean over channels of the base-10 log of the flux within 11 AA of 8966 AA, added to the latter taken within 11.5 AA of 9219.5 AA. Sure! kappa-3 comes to 2.54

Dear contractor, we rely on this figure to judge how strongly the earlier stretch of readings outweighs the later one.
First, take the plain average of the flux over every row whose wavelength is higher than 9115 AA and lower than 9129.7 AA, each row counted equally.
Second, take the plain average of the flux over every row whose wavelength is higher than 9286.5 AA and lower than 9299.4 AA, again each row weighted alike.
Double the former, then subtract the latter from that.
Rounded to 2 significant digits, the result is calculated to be 19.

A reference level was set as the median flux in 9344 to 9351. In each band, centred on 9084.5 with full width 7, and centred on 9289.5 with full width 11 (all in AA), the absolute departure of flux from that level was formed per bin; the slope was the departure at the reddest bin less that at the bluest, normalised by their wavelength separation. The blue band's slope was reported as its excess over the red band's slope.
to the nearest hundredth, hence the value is -0.14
